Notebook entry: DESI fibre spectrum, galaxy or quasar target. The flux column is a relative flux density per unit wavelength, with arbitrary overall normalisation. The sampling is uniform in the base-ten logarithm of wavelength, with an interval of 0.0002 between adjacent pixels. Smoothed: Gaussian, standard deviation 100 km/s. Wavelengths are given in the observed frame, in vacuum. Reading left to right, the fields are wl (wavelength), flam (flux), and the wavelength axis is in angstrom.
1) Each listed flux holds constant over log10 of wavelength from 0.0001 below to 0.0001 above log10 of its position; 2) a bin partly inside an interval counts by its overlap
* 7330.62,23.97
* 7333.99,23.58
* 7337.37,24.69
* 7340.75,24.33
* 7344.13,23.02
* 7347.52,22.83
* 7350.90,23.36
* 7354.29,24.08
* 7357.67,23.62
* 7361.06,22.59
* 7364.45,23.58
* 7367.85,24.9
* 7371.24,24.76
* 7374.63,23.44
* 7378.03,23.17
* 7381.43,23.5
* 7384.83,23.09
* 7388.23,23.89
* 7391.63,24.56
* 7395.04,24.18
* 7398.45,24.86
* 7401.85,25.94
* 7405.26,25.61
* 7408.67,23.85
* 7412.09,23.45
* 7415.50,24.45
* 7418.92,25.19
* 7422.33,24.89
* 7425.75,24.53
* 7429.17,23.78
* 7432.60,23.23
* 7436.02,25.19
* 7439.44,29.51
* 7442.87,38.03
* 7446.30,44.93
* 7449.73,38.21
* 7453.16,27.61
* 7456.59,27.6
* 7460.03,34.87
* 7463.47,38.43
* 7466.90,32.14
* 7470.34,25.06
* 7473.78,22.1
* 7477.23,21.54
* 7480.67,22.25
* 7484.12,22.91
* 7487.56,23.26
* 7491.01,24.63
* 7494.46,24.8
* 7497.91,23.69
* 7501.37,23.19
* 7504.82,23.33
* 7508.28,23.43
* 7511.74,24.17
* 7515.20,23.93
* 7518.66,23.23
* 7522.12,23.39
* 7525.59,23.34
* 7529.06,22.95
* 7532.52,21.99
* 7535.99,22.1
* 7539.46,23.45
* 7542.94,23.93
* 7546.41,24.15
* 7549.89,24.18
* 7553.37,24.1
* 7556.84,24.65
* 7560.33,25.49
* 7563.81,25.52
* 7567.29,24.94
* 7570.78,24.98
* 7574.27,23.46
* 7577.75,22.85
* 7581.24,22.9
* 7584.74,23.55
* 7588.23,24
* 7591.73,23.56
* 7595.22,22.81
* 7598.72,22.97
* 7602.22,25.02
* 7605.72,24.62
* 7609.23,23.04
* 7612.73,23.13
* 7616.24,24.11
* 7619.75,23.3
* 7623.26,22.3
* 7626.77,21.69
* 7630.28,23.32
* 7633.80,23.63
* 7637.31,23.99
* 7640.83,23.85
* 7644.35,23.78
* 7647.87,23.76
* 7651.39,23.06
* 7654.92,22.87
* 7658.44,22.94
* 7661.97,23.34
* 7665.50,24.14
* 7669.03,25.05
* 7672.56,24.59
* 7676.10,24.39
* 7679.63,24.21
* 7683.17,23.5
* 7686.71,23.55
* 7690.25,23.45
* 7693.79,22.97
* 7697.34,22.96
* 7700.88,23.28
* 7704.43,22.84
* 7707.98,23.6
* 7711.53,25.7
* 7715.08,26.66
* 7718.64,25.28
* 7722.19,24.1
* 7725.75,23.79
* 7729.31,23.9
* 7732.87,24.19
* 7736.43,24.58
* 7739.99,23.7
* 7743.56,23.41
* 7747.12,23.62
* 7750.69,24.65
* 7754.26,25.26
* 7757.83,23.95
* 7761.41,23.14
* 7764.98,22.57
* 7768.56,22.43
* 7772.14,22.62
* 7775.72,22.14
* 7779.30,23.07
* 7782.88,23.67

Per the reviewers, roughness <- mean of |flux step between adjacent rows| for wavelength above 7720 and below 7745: 0.38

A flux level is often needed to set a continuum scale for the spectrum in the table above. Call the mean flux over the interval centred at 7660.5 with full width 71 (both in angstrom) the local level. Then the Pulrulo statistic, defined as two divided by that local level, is 0.0847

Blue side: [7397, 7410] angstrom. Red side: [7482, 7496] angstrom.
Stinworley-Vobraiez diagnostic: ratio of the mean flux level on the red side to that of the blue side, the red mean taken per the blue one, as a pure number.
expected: 0.95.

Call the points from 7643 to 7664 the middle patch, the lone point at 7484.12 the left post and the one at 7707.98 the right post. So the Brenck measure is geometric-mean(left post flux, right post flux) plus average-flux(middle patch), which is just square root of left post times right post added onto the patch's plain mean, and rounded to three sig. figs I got 46.5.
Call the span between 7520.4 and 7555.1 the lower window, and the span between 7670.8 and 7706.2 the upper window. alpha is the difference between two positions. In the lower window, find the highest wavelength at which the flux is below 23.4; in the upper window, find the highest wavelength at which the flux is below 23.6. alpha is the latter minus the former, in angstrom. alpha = 168.4 angstrom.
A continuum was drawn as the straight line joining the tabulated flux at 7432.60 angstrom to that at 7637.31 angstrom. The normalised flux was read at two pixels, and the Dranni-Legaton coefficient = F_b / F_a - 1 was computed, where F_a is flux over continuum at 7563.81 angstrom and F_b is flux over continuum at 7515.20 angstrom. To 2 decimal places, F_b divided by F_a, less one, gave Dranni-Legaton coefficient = -0.06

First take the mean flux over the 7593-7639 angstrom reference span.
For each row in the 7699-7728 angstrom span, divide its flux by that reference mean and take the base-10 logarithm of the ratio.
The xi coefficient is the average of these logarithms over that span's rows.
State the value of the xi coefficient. 0.018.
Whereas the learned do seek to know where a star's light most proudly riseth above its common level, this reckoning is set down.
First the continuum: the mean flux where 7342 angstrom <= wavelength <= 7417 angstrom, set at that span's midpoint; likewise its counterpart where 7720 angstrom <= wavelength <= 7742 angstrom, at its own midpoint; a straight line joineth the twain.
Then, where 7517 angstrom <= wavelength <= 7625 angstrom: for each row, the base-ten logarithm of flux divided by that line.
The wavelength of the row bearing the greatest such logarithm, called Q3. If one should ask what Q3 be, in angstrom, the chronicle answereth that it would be 7563.81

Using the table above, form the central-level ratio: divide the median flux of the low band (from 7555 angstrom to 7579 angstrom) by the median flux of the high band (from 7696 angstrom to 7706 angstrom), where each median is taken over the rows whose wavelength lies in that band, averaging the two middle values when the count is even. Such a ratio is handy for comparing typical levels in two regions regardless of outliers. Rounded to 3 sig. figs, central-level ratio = 1.09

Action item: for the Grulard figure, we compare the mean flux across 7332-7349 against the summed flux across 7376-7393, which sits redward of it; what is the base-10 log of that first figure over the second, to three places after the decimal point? -0.698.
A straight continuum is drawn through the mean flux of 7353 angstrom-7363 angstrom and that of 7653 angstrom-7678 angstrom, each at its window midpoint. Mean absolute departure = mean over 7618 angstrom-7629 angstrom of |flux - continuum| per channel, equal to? 1.4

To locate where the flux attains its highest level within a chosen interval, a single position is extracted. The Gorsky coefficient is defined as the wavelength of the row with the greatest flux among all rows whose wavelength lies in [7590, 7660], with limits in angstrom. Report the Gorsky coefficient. 7602.22 angstrom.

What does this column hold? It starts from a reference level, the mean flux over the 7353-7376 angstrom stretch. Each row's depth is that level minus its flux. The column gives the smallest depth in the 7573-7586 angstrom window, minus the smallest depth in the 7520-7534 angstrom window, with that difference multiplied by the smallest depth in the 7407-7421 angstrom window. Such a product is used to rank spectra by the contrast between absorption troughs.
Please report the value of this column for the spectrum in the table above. 0.21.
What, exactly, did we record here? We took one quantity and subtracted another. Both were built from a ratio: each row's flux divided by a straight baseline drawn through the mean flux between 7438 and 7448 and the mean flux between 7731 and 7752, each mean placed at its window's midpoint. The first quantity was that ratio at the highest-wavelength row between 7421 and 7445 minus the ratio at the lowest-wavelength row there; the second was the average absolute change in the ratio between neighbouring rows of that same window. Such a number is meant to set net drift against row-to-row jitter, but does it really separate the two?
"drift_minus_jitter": 0.29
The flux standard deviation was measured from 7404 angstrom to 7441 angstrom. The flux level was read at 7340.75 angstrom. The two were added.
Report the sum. 26.0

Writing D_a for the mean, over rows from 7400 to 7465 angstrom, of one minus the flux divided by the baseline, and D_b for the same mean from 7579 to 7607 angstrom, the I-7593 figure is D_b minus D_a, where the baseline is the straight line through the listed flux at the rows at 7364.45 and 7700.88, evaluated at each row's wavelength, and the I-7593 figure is 0.22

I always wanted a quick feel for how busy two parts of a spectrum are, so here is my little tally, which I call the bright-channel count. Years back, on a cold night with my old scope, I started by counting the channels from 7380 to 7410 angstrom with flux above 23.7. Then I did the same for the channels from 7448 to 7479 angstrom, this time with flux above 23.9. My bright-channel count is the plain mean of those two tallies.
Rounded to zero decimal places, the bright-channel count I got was 7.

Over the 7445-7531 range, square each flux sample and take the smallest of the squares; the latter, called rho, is 464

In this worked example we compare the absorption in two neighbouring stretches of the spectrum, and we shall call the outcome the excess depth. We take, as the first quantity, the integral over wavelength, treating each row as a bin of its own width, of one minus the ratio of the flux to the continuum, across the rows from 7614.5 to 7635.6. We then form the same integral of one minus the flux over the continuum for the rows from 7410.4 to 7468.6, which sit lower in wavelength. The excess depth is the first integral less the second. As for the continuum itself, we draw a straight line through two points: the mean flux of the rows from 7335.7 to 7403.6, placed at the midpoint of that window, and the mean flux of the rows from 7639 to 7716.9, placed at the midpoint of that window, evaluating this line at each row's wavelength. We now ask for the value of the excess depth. 15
